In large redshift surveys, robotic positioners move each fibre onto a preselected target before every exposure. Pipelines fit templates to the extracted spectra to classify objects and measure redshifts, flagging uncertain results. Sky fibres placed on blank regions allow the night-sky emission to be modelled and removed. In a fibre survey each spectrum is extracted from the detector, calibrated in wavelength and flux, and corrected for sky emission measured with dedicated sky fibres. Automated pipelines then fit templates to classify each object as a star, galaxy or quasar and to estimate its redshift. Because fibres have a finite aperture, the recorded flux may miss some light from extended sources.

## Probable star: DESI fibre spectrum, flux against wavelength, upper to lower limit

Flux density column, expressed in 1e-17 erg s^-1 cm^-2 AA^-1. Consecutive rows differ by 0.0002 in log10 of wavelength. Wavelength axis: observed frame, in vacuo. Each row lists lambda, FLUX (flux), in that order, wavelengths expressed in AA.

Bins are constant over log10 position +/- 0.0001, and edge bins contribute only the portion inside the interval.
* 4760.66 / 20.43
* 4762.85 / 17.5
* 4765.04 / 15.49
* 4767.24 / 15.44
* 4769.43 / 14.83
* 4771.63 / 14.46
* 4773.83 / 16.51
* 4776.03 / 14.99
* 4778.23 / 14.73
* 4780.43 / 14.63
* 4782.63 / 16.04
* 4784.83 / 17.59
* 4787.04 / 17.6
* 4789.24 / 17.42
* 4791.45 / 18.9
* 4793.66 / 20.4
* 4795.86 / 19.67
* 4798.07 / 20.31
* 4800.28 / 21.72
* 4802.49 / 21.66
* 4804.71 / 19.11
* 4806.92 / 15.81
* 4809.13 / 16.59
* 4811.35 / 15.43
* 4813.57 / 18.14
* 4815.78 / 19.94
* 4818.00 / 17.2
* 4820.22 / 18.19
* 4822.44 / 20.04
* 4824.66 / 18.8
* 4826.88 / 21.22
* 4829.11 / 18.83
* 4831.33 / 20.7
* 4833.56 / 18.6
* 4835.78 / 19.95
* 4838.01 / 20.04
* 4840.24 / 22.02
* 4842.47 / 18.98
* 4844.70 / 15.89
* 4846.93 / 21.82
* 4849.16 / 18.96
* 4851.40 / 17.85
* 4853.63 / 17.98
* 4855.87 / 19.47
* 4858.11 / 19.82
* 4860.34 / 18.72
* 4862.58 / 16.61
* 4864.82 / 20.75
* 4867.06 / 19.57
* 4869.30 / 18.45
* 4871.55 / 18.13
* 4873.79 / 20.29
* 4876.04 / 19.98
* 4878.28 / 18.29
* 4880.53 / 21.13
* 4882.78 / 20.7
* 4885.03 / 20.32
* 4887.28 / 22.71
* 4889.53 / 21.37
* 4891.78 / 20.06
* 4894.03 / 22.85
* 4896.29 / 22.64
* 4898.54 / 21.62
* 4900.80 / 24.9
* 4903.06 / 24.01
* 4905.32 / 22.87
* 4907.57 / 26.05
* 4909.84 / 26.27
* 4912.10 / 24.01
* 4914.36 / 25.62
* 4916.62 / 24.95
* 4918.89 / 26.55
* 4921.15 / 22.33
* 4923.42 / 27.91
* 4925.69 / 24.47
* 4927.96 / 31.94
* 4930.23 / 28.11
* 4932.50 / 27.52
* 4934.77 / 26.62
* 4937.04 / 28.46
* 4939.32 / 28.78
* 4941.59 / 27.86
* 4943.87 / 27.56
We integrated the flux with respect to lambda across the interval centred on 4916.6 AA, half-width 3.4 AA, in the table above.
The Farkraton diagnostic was 175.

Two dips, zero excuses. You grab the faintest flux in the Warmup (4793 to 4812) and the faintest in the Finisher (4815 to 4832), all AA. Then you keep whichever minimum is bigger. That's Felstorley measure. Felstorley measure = 17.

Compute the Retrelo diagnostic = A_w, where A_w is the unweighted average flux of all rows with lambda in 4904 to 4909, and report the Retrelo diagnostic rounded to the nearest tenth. 24.5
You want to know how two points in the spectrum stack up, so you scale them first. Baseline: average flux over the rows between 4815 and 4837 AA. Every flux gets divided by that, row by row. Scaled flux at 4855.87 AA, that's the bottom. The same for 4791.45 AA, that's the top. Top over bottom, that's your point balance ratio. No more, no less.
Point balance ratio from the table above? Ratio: 0.97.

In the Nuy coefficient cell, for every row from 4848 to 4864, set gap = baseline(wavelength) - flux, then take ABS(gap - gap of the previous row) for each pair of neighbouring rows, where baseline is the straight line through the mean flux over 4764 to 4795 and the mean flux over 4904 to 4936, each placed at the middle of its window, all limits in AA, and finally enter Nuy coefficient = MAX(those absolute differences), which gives 2.3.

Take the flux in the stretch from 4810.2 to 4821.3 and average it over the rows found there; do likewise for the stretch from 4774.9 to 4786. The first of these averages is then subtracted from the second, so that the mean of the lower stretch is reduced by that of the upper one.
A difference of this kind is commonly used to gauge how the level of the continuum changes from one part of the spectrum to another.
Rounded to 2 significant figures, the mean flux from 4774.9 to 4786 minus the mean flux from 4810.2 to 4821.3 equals -2.2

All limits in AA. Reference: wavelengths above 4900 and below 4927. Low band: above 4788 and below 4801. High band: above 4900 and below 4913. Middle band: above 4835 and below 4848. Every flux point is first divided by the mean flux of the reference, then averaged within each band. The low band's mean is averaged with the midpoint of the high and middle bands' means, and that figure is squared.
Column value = 0.70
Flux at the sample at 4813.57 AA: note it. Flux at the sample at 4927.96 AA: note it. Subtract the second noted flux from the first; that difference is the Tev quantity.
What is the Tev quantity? -14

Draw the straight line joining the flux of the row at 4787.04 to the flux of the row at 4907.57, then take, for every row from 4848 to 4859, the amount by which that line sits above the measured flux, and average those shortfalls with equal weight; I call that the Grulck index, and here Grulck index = 3.5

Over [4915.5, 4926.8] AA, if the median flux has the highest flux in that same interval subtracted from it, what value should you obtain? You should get -3.0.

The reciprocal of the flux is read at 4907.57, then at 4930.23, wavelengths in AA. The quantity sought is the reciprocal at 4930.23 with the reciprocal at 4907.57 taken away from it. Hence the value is -0.0028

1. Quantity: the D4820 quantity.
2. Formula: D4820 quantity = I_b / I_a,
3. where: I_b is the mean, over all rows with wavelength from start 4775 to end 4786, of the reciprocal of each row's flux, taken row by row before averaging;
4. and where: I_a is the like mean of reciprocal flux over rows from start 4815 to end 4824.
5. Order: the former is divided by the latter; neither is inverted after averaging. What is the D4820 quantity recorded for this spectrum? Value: 1.2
